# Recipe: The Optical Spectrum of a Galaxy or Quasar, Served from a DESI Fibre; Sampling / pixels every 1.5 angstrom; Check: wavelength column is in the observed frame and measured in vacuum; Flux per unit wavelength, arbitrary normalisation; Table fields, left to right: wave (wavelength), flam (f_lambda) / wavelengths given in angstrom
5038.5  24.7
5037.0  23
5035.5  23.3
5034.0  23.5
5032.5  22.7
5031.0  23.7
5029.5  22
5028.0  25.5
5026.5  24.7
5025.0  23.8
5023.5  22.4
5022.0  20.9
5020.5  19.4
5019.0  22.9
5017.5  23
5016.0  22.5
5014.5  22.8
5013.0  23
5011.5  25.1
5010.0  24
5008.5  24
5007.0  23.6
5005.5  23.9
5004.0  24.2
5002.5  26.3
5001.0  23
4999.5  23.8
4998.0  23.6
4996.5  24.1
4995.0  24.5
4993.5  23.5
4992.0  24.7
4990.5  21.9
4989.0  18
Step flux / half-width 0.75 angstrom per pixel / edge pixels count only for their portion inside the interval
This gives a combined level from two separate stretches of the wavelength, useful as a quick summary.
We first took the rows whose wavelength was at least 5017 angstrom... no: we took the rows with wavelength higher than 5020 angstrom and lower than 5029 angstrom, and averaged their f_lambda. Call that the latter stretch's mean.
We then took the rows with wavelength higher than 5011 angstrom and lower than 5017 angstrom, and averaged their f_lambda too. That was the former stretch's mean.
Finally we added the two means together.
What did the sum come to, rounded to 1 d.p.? 46.1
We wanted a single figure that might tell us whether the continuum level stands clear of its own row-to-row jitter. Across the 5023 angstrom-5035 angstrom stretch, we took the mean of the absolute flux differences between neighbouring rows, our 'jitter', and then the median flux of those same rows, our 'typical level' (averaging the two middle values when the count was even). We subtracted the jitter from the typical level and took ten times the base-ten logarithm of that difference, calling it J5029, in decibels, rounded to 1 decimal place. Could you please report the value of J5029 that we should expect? 13.5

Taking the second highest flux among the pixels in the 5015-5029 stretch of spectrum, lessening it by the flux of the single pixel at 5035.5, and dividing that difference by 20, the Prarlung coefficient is 0.07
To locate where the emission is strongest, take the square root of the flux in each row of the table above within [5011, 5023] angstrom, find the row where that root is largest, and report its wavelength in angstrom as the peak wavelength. 5011.5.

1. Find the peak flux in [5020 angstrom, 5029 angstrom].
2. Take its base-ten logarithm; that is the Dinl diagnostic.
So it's 1.41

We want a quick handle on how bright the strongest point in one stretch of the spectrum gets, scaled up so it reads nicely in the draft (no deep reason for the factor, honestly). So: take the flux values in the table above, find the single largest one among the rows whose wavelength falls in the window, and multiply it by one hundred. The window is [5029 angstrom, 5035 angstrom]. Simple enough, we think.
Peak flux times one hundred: 2370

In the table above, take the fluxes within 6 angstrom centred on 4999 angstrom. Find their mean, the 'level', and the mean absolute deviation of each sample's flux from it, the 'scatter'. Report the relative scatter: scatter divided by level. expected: 0.014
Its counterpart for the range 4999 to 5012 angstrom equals 0.027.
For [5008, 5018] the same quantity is 0.032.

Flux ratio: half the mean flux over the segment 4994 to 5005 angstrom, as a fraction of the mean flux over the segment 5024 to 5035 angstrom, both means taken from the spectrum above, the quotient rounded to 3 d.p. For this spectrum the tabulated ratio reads 0.511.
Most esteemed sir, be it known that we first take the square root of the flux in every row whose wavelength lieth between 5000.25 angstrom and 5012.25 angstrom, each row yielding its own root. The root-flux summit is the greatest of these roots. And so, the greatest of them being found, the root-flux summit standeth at 5.13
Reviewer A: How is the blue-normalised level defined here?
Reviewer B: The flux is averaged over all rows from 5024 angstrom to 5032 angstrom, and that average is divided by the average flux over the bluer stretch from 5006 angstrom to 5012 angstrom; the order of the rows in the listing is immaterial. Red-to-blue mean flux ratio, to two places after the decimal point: 0.99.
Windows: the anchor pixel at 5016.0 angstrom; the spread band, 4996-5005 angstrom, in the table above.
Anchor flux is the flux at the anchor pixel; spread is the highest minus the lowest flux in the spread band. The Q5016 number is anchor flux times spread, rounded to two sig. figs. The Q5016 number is 74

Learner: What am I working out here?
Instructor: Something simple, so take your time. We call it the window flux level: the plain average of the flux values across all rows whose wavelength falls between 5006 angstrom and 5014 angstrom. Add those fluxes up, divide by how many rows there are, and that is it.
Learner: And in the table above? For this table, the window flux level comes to 23.9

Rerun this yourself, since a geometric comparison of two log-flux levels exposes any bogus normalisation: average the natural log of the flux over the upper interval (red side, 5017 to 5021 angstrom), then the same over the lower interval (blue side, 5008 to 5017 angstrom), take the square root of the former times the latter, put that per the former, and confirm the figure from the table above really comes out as 1.01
